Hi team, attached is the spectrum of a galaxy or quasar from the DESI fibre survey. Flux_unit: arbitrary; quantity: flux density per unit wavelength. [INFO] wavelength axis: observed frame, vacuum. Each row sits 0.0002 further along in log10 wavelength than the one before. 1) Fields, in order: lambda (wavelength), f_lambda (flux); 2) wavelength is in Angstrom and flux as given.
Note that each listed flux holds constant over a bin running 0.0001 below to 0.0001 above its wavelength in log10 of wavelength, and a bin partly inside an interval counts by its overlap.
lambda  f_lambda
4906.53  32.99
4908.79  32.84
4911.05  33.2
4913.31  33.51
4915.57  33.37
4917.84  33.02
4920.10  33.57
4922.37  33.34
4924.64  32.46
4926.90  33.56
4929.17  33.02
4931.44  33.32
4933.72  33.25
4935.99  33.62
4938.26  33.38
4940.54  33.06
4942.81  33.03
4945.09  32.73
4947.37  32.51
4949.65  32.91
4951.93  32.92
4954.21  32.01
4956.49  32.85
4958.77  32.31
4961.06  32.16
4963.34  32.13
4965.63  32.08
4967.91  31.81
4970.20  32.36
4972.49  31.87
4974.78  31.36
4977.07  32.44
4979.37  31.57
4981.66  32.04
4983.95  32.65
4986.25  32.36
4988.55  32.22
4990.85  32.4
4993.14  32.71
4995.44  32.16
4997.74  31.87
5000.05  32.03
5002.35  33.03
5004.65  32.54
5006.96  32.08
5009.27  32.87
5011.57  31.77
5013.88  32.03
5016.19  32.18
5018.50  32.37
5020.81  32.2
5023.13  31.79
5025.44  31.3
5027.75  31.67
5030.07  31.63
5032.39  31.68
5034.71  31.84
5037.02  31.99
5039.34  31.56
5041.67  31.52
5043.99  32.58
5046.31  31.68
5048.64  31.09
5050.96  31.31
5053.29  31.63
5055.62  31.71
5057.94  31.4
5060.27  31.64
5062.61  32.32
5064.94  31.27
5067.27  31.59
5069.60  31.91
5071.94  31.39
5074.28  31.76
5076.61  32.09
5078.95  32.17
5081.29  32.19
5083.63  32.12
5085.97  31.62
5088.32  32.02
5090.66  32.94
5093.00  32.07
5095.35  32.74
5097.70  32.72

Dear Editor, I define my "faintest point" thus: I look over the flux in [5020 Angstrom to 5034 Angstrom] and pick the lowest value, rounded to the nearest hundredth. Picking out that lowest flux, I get 31.30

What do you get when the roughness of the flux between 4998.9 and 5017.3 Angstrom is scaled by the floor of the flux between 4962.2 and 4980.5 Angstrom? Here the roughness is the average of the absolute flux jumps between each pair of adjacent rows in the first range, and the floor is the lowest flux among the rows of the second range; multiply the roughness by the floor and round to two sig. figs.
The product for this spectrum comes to 19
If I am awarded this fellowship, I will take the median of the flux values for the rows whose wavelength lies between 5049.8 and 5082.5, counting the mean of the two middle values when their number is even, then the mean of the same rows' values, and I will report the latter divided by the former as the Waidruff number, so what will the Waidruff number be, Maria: 1.002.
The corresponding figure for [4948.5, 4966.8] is 1.006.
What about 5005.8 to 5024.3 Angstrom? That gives 1.001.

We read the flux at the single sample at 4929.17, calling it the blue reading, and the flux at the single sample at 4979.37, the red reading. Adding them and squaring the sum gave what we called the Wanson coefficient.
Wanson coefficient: 4172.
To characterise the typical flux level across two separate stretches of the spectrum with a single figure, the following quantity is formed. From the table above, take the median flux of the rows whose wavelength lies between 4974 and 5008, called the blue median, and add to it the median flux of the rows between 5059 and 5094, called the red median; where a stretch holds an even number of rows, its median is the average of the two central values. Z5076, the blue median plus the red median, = 64.24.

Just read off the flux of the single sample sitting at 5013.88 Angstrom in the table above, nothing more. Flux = 32.03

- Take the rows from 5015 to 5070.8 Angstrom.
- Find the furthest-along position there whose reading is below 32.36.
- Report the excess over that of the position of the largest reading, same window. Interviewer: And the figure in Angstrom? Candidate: -25.6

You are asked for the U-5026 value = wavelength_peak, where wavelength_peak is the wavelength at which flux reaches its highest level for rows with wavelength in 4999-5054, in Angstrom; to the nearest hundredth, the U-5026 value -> 5002.35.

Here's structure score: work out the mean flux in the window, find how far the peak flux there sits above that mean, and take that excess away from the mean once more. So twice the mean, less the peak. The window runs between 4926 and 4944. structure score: 32.9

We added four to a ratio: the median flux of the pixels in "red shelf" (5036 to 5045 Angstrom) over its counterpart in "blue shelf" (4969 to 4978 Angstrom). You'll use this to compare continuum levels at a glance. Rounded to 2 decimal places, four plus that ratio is 4.99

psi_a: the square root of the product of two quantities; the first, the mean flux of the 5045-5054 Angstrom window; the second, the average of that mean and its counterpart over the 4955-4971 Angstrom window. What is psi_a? 31.6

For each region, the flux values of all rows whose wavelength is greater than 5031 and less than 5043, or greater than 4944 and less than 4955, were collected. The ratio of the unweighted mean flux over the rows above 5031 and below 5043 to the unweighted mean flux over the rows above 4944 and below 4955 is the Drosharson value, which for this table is 0.972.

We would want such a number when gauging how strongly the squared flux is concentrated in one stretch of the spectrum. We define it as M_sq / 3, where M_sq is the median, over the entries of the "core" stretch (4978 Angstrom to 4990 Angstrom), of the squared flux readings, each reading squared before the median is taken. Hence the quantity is 346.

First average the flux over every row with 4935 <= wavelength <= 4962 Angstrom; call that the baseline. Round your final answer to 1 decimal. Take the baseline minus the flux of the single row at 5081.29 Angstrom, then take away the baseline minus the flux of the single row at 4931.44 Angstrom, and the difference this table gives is 1.1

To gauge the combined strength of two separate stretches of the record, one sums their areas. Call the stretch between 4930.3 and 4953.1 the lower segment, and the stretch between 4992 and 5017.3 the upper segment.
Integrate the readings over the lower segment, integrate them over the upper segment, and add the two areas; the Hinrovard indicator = 1571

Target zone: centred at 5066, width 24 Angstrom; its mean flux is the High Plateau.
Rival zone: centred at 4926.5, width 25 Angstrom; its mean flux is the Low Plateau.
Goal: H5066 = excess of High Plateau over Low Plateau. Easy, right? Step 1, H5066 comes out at -1.56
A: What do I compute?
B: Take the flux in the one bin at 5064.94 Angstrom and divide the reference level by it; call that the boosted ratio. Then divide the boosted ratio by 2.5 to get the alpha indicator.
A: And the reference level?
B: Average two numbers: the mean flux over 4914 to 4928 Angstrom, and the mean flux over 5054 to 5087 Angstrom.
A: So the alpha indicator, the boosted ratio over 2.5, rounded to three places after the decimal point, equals 0.416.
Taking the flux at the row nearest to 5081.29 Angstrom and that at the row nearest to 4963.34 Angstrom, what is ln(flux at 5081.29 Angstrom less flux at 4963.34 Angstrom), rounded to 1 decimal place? -2.8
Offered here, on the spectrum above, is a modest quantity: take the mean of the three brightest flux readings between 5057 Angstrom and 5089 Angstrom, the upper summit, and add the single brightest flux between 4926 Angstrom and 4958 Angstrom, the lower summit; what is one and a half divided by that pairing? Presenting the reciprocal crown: 0.0228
